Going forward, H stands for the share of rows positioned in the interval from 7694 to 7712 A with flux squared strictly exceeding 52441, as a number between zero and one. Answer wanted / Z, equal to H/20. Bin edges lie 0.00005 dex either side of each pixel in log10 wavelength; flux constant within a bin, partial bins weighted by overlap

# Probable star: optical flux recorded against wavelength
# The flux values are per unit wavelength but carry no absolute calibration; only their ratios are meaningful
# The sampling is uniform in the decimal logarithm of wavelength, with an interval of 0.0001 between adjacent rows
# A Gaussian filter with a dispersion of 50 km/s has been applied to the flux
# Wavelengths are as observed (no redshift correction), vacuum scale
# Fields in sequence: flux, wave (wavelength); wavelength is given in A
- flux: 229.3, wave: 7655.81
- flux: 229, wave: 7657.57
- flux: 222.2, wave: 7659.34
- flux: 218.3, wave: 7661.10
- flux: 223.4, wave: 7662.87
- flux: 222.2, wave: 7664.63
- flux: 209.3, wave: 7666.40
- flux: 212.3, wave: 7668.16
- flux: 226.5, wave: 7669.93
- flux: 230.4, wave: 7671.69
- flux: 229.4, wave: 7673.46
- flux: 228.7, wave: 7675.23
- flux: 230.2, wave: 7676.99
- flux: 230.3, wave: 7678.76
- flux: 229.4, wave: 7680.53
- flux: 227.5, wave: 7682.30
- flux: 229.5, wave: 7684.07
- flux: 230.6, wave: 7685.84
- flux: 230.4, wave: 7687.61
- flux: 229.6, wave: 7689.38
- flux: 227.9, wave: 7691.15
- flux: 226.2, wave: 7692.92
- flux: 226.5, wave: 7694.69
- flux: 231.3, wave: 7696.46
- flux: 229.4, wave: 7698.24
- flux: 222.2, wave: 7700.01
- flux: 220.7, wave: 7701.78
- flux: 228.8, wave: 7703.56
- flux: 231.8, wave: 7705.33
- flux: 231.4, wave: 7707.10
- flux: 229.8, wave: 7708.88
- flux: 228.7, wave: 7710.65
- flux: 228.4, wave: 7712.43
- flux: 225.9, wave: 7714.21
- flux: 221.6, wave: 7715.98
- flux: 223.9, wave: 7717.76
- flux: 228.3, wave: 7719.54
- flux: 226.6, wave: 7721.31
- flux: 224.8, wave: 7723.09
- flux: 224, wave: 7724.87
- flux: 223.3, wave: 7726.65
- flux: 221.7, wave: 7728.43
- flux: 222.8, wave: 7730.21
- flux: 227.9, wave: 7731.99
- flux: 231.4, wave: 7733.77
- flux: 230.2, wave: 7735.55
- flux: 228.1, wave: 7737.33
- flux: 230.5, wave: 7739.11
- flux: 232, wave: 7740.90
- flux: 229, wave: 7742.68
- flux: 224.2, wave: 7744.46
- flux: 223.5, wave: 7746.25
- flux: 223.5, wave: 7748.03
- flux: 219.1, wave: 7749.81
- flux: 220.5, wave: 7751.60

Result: 0.025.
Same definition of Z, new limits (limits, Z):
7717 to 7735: 0.005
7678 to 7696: 0.030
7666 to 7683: 0.025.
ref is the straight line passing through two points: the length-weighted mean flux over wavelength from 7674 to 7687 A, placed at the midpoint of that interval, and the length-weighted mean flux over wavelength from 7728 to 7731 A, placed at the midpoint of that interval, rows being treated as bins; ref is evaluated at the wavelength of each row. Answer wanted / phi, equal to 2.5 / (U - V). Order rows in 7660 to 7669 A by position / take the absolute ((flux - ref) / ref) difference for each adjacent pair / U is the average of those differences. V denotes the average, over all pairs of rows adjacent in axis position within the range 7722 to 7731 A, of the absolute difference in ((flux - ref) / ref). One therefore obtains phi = 126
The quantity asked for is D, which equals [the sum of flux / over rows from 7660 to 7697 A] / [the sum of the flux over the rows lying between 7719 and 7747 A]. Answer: 1.31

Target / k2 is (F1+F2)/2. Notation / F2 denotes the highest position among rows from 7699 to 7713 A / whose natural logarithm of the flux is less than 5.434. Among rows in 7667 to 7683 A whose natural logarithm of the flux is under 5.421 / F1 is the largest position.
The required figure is 7690.3 A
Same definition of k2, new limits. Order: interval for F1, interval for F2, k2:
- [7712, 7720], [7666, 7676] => 7696.5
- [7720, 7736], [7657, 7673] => 7700.1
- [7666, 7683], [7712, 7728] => 7697.4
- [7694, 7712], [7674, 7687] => 7692.0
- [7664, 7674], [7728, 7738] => 7702.7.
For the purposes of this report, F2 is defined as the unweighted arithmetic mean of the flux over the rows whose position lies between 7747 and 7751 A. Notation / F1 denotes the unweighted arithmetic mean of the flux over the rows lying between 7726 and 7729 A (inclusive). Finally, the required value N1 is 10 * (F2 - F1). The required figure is -12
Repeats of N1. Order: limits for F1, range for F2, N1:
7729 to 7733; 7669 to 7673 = 31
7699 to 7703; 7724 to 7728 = 22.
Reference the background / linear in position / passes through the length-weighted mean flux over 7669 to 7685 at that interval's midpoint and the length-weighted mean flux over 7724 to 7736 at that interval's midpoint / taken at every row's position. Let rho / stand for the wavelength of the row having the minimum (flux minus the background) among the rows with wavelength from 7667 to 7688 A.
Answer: 7668.16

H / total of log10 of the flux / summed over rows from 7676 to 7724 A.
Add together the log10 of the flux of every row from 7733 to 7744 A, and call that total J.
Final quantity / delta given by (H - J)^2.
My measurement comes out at 2449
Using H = 64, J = 14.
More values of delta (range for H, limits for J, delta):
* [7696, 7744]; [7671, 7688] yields 1601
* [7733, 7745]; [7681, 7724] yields 1604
